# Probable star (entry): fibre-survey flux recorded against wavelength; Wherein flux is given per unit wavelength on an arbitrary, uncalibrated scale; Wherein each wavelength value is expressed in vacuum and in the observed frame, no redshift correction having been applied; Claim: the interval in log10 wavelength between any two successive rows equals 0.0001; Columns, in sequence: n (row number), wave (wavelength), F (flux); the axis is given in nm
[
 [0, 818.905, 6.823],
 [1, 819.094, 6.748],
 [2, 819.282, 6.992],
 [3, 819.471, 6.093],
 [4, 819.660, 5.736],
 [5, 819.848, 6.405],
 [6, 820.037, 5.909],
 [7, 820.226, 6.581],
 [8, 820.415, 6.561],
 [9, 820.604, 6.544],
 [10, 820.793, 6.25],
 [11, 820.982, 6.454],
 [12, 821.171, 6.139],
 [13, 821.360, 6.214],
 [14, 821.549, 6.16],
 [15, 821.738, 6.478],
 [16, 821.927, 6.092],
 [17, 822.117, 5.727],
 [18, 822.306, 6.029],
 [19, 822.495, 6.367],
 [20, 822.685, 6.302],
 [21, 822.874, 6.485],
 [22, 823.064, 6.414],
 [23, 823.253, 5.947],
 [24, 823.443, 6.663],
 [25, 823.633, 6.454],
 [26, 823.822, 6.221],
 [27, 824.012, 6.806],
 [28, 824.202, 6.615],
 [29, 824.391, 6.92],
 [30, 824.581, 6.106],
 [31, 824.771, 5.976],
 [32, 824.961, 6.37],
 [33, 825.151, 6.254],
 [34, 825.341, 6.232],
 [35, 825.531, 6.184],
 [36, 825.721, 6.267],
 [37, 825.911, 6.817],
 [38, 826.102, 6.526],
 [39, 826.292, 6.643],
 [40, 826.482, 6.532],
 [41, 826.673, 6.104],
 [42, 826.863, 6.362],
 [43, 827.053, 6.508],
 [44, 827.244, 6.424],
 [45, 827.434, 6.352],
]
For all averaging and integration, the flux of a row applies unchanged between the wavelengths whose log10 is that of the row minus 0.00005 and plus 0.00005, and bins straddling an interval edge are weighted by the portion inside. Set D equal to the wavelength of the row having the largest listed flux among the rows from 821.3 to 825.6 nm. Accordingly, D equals 824.391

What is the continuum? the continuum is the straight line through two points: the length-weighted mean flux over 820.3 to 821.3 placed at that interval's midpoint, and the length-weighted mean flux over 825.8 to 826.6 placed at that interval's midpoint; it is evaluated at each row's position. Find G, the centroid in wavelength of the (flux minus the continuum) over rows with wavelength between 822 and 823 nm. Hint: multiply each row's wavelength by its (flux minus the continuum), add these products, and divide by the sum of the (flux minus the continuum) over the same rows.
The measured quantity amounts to 822.26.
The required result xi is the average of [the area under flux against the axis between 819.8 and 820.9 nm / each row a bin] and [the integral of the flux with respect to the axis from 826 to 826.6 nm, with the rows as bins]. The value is 5.5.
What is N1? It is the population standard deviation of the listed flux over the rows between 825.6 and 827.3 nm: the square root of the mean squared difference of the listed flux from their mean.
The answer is 0.20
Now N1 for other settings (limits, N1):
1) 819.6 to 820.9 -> 0.31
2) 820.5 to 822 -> 0.16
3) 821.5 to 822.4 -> 0.24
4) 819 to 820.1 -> 0.45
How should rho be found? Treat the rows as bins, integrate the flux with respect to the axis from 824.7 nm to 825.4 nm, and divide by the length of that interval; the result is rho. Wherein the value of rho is 6.21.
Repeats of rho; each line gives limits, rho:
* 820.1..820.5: 6.51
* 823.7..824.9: 6.44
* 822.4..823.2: 6.37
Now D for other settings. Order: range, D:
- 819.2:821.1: 819.282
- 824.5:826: 825.911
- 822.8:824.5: 824.391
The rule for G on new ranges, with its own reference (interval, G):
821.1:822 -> 821.53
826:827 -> 826.68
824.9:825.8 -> 825.38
